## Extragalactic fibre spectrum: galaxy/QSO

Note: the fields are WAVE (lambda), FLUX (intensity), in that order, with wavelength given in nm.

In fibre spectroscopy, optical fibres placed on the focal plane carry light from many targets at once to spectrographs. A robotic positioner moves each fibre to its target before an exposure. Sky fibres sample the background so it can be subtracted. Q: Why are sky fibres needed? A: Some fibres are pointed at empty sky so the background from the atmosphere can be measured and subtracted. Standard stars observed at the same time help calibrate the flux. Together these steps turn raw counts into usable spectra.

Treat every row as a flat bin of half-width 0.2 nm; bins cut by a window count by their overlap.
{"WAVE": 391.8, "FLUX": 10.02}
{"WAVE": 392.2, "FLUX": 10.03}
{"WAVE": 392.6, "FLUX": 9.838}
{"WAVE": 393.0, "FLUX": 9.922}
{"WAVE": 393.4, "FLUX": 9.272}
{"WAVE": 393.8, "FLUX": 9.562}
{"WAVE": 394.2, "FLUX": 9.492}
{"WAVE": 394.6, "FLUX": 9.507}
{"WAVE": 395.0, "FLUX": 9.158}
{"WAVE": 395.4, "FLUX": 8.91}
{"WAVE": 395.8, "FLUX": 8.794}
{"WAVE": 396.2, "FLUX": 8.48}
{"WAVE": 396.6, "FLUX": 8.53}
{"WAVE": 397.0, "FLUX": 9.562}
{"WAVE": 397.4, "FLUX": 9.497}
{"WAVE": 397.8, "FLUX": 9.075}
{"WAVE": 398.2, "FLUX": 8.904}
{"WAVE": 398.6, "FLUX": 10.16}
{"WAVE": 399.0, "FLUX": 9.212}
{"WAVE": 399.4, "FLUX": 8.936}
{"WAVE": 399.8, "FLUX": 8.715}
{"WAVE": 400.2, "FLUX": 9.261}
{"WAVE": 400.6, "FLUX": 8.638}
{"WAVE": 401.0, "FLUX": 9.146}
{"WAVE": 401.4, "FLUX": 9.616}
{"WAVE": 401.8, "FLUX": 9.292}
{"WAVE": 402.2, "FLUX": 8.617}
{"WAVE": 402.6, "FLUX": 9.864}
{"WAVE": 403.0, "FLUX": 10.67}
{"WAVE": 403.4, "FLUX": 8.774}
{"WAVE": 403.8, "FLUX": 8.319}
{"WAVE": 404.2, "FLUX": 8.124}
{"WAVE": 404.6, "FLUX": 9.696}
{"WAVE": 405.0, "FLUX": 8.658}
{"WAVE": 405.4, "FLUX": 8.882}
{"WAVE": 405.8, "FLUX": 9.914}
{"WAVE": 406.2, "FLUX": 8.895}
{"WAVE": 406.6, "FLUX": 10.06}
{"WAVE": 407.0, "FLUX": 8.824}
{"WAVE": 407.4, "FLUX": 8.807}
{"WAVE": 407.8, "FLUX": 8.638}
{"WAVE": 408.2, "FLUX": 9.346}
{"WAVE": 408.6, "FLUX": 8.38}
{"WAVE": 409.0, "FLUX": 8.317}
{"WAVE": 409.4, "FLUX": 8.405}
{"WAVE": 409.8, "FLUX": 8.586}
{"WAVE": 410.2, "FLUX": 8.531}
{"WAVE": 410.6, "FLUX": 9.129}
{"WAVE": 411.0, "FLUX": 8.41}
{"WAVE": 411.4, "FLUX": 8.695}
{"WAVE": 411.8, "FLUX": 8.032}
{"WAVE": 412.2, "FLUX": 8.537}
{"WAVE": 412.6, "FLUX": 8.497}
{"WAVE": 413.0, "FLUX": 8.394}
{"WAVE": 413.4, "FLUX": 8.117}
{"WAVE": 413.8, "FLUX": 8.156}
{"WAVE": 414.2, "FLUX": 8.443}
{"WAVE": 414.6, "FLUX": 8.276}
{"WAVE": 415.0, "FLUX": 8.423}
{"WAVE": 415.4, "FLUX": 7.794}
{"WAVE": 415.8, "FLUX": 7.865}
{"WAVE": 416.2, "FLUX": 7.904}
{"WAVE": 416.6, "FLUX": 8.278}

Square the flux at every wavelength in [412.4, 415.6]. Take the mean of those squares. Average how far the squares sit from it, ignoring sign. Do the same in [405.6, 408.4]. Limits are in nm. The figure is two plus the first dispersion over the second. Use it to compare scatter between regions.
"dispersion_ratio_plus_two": 2.33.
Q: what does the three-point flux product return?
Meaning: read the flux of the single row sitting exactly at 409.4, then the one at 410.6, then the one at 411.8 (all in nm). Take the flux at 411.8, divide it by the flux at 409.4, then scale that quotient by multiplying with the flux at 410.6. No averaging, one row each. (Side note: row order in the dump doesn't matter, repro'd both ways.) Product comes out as 8.7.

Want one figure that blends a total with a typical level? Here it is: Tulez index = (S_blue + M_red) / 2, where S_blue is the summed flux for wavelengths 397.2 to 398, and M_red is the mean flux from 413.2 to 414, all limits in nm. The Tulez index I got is 13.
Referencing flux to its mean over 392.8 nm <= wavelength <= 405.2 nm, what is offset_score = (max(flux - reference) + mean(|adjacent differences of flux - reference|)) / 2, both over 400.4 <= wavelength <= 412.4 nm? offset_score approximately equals 1.1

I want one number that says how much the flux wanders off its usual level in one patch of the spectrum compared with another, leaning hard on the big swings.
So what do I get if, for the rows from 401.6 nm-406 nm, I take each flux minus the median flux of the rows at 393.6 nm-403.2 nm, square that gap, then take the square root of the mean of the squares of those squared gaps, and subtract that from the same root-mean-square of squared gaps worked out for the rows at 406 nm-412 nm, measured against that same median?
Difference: -0.3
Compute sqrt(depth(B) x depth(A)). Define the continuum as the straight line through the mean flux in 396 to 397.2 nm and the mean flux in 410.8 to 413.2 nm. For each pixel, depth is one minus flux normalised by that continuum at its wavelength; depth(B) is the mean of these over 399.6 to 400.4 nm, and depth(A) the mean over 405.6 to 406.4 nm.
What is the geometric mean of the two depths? 0.049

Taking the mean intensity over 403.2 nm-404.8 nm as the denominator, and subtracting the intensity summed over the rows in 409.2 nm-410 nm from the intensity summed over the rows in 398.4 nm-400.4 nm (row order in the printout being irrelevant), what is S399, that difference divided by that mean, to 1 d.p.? 3.4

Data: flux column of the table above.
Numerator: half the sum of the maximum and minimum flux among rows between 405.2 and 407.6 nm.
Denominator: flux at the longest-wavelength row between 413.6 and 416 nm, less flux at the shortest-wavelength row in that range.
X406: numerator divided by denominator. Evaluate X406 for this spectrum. -32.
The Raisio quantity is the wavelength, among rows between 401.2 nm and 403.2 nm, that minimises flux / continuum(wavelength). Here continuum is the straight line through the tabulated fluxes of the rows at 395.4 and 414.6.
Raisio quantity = 402.2 nm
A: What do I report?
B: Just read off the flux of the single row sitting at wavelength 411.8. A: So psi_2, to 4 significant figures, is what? 8.032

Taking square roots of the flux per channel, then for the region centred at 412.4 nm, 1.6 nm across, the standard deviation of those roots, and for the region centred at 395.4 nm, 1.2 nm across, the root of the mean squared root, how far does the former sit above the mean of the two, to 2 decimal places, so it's -1.48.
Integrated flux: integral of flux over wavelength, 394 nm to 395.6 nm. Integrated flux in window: 14.8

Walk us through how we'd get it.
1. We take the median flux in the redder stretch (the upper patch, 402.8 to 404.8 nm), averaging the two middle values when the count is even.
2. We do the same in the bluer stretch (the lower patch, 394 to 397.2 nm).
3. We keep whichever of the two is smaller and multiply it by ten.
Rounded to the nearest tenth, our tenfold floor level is 87.7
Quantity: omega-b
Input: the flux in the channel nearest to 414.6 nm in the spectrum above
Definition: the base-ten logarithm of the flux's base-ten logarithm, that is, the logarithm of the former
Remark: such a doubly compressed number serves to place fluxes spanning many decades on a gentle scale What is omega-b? -0.037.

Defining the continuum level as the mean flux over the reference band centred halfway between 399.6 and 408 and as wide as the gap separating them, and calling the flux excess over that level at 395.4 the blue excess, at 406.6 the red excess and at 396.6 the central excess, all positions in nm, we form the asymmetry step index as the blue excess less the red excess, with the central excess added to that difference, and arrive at -1.7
